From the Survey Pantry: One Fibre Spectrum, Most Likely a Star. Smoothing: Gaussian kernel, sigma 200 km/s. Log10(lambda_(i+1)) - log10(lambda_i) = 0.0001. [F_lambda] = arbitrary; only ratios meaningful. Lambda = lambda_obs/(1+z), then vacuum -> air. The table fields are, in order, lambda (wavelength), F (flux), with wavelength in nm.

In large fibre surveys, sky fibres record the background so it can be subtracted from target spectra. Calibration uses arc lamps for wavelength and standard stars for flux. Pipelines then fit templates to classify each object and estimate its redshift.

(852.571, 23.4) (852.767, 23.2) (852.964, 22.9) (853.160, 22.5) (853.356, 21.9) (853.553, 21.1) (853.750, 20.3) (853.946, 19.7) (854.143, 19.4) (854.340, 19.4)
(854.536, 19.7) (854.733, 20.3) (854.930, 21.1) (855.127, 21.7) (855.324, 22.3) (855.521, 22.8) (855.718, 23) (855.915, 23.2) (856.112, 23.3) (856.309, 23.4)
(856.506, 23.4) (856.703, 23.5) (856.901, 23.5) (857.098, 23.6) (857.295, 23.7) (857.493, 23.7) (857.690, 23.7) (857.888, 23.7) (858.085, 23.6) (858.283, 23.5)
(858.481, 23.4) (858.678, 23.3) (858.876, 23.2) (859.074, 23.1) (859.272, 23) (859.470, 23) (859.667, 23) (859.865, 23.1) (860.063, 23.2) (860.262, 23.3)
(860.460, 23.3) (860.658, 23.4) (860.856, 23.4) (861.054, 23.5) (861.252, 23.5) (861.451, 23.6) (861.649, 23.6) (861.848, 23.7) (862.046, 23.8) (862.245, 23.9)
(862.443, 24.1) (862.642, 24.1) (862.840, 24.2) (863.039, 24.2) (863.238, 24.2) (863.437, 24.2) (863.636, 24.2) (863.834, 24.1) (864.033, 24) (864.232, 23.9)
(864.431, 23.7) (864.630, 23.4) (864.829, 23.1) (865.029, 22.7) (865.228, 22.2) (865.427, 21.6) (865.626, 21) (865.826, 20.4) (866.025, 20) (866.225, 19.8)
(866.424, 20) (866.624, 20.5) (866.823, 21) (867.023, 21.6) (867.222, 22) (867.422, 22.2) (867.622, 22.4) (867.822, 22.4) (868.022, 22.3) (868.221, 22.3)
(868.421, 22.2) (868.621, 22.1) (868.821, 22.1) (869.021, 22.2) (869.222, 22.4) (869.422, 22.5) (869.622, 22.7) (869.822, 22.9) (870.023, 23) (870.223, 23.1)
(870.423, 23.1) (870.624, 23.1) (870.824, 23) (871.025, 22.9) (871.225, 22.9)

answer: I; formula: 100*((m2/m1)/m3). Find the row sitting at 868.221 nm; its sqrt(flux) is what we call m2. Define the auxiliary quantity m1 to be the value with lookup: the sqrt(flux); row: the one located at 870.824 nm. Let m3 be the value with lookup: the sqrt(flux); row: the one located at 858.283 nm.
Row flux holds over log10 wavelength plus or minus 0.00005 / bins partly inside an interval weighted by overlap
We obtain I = 20.3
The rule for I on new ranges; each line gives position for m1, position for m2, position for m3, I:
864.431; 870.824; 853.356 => 21.1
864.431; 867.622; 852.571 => 20.1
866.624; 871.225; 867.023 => 22.7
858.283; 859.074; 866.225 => 22.3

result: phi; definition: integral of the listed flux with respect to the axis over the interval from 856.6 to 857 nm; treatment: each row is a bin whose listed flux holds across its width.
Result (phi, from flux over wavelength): 9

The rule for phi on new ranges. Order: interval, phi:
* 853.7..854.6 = 18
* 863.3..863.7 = 10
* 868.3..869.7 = 31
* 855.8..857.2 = 33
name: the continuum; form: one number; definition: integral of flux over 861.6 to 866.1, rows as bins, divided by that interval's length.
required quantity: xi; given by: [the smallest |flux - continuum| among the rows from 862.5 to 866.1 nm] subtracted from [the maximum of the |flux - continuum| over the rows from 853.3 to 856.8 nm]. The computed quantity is 3.7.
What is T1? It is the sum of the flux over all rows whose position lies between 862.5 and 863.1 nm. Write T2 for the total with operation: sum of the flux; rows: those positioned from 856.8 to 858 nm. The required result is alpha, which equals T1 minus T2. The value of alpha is -69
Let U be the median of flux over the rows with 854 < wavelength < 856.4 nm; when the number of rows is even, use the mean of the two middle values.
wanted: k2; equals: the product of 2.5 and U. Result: 55.0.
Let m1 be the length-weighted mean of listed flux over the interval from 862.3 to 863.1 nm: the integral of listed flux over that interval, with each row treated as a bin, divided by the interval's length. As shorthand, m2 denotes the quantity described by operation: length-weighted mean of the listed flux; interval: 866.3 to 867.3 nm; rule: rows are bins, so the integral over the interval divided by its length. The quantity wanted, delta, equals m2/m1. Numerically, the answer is 0.87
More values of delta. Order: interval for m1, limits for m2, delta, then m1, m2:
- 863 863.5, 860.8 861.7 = 0.97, 24.2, 23.5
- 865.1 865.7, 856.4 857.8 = 1.09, 21.7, 23.6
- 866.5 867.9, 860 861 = 1.08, 21.7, 23.3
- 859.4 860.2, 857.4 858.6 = 1.02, 23.1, 23.6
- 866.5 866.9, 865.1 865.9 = 1.03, 20.7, 21.4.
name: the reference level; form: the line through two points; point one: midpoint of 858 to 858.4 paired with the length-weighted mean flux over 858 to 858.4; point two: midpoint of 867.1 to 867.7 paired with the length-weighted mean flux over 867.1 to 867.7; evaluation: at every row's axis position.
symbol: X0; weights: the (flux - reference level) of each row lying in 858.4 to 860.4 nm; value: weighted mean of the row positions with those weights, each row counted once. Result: 859.24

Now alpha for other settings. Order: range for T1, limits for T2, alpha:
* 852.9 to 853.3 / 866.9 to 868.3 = -110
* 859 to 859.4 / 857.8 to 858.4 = -25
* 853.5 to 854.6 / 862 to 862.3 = 72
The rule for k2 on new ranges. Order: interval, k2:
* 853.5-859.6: 58.0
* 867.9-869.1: 55.5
